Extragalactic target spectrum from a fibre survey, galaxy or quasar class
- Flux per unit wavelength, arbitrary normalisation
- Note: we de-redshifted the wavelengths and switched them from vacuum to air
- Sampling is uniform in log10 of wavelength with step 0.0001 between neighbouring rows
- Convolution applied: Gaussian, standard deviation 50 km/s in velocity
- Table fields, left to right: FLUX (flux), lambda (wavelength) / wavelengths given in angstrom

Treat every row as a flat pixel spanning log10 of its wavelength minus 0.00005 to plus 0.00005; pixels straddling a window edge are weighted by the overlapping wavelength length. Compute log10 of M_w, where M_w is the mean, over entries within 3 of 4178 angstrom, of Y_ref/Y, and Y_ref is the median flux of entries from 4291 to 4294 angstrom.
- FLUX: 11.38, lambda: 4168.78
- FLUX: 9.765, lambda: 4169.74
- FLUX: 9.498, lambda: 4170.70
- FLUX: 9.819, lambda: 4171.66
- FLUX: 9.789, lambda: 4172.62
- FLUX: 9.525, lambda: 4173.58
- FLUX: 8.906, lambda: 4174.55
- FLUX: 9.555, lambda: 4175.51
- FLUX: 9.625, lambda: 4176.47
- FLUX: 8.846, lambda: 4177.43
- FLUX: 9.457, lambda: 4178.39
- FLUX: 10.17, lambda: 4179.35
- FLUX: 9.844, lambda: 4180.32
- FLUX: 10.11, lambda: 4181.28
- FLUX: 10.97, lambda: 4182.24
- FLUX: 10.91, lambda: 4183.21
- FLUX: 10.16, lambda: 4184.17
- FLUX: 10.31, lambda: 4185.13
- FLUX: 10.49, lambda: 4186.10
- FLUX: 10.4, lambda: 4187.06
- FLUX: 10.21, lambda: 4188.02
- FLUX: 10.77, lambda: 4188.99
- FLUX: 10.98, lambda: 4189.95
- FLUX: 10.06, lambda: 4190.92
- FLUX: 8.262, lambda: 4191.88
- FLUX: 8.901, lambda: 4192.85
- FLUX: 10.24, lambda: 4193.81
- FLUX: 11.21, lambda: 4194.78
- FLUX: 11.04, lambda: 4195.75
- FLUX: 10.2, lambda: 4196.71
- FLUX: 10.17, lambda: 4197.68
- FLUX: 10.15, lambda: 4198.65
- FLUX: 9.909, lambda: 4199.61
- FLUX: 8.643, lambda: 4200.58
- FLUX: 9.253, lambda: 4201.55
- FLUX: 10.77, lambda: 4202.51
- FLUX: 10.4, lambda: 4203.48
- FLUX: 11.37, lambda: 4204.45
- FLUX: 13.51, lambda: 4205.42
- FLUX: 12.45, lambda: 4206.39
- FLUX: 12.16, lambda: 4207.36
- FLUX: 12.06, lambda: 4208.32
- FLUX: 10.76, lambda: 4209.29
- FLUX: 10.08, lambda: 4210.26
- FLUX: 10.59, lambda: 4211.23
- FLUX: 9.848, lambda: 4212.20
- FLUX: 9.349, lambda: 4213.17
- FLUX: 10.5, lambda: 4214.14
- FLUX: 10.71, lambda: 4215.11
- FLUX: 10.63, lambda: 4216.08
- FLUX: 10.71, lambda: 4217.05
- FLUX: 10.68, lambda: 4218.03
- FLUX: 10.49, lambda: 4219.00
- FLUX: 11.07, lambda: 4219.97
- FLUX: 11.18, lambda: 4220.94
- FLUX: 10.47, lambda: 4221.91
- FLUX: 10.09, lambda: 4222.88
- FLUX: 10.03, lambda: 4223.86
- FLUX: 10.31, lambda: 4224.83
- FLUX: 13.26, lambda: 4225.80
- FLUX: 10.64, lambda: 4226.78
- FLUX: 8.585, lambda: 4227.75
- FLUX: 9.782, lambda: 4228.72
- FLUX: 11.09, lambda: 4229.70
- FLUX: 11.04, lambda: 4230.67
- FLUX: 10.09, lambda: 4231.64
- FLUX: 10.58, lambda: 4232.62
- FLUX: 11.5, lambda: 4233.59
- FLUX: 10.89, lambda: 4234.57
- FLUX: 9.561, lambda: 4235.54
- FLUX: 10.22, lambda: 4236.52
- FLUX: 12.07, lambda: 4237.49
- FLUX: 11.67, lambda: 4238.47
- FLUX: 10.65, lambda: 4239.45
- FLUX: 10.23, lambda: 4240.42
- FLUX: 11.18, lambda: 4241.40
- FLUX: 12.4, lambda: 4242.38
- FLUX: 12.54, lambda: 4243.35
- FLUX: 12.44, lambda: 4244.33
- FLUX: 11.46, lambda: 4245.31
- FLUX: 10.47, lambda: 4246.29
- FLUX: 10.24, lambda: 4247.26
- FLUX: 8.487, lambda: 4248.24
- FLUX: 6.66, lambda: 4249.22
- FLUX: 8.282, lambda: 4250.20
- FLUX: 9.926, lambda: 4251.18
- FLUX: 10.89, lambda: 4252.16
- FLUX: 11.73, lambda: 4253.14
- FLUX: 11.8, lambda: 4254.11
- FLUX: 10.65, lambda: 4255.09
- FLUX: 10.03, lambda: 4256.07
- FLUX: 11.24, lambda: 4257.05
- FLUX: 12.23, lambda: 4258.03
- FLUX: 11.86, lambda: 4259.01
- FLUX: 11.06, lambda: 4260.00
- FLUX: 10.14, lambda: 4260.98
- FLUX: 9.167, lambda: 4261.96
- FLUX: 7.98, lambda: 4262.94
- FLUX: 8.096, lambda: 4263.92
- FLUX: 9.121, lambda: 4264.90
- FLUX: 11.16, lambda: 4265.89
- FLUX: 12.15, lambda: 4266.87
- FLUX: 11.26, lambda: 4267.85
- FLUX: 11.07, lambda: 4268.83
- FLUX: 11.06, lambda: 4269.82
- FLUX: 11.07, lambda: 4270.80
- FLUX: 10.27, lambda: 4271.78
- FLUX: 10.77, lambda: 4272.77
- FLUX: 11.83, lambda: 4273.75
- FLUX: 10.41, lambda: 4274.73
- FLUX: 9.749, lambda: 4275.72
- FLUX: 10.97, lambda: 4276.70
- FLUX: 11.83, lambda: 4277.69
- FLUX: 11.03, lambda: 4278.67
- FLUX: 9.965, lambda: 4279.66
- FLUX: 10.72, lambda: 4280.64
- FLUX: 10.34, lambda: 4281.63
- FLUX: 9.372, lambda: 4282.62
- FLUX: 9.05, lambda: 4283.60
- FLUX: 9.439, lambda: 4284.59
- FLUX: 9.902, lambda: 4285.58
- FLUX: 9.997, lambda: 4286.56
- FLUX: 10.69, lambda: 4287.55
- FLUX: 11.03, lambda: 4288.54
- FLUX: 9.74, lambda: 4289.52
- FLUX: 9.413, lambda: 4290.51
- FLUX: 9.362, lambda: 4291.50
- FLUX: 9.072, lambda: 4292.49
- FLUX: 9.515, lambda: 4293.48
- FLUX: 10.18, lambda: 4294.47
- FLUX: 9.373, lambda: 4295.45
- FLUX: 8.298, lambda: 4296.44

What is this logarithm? -0.01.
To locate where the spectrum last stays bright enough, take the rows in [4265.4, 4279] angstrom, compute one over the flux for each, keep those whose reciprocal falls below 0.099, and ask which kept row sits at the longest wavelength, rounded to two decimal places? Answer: 4278.67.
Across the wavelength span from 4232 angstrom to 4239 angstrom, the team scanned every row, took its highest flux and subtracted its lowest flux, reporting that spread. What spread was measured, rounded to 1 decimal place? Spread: 2.5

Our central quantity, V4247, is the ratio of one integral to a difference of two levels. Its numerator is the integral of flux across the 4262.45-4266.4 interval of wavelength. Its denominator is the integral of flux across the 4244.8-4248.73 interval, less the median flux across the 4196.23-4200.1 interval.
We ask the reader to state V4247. 1.21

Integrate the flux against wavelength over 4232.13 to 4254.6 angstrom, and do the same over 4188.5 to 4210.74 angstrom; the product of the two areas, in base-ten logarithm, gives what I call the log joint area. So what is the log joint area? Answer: 4.752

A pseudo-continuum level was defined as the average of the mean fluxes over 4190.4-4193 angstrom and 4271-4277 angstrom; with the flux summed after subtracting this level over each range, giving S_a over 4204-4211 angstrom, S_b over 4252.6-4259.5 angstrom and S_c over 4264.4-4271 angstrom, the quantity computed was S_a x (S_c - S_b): -35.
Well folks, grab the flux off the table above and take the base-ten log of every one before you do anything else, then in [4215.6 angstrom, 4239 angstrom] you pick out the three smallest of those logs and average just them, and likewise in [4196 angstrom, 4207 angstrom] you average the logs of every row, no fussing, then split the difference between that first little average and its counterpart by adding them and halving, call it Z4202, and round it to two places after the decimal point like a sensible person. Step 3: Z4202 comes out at 1.00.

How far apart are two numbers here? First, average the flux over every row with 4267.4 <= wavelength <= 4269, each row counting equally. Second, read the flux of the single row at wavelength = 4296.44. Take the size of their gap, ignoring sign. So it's 2.9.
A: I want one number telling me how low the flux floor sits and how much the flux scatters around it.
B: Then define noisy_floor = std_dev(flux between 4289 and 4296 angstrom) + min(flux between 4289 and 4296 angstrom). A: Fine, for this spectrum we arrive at 9.4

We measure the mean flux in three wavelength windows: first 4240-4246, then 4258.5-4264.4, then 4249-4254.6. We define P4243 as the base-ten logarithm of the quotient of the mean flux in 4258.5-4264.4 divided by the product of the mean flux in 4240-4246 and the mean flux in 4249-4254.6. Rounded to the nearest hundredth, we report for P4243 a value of -1.08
